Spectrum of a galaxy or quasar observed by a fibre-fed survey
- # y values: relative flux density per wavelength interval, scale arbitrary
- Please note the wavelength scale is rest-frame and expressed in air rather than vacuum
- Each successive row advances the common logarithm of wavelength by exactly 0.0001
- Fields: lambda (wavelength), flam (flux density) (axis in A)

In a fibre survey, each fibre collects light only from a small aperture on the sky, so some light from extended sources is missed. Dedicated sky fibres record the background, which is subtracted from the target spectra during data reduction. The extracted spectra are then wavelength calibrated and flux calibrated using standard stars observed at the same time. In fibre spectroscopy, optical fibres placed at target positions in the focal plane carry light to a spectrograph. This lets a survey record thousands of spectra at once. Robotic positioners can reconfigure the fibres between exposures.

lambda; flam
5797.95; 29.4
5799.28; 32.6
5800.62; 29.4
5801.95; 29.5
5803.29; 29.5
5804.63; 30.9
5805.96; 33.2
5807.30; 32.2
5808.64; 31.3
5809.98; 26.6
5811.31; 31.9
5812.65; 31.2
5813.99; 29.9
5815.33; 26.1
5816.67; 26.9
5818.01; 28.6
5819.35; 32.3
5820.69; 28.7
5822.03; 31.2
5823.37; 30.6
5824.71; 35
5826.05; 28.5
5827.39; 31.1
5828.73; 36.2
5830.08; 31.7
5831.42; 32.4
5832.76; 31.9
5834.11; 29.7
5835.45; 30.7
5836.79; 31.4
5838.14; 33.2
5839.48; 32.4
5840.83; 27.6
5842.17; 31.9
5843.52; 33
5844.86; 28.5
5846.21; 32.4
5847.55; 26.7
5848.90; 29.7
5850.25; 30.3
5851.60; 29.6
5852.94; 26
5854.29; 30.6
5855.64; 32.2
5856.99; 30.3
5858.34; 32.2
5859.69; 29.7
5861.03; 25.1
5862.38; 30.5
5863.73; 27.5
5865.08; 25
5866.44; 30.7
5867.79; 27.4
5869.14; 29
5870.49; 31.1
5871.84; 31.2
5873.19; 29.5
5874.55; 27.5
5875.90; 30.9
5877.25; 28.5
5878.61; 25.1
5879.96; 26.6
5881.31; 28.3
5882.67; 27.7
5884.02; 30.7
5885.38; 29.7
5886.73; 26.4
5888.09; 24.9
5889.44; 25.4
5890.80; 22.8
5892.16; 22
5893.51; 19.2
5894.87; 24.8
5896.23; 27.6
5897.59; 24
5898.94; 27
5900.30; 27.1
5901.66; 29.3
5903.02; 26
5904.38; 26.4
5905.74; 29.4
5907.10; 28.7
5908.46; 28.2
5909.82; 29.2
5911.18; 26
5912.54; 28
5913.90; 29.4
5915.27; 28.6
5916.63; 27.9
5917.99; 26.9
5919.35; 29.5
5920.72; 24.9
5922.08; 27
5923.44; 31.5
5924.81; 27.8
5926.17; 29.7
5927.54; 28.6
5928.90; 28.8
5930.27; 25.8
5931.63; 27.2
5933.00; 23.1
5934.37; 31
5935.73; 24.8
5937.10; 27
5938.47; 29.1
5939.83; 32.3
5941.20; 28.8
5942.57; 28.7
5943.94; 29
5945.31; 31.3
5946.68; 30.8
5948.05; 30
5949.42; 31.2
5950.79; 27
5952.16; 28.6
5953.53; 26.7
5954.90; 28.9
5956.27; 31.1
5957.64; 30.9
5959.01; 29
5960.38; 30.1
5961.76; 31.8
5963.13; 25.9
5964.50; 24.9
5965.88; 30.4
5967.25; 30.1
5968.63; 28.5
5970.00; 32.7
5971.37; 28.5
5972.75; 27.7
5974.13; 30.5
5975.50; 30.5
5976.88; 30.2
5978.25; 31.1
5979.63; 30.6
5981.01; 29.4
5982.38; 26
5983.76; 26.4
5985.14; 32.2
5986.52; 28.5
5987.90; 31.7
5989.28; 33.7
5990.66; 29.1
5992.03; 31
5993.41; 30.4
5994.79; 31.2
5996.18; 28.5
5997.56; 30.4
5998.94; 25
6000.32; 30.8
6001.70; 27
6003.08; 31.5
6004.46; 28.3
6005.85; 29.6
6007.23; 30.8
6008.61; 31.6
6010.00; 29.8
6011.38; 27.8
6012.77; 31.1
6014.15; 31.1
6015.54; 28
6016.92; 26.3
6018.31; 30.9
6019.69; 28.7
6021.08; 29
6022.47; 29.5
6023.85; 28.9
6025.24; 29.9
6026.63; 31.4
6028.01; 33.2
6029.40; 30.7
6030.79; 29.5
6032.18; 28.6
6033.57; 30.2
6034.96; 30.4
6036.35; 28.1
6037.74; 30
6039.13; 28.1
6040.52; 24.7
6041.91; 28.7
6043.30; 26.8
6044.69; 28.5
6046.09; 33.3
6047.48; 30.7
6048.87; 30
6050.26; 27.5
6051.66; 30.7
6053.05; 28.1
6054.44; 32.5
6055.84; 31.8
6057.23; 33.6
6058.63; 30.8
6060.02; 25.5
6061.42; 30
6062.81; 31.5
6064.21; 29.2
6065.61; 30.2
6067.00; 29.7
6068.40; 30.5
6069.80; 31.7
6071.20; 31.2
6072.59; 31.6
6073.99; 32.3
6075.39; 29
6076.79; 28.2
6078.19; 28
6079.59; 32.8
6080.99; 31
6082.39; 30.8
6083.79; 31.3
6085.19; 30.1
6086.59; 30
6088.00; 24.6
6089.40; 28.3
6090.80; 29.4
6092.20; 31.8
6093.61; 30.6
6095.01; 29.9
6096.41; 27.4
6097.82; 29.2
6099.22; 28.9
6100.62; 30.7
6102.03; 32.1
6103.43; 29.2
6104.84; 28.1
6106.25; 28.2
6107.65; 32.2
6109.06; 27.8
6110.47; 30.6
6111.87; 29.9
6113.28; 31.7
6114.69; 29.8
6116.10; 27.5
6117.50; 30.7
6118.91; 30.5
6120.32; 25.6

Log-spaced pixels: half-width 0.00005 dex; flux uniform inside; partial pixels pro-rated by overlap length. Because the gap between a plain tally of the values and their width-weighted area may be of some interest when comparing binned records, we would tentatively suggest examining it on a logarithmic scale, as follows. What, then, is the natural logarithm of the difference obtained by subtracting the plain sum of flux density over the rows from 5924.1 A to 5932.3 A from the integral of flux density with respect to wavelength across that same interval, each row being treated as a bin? 4.12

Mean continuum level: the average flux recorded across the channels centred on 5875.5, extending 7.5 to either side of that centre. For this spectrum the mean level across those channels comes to 28.7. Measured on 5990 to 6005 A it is 29.4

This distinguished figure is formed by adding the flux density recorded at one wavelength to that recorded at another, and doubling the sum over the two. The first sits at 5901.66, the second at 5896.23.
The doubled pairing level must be 114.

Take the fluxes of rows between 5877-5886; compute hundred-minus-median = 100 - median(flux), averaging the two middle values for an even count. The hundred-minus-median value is 71.7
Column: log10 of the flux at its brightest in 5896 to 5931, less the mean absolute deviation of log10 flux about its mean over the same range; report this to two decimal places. 1.48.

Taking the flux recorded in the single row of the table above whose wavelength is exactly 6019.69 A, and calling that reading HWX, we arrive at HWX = 28.7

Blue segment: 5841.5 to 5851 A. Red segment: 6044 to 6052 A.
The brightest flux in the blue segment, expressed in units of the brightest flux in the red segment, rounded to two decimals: 0.99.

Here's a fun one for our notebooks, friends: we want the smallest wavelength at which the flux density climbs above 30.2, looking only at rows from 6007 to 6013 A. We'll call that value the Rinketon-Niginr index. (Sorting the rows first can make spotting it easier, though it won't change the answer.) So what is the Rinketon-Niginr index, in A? 6007.23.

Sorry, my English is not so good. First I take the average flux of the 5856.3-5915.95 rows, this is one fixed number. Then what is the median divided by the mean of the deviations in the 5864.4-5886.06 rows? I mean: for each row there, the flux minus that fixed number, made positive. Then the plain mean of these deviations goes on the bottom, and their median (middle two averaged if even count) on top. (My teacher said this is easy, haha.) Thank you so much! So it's 1.06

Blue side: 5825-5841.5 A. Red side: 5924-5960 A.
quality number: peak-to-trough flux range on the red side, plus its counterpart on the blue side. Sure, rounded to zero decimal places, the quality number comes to 18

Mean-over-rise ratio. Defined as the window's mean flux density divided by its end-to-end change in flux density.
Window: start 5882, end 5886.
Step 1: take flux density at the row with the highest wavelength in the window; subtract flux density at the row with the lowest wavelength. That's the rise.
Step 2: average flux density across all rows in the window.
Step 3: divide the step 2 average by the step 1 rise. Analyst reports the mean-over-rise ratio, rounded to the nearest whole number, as 15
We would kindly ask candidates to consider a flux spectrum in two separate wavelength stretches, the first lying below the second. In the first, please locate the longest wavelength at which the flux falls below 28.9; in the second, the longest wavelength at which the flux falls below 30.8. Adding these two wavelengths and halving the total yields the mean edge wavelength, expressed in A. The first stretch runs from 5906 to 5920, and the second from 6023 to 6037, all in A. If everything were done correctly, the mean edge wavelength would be 5977.2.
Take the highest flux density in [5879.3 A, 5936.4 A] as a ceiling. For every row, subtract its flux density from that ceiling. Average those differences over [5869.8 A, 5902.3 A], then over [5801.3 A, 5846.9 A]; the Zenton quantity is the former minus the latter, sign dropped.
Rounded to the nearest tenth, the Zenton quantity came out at 3.9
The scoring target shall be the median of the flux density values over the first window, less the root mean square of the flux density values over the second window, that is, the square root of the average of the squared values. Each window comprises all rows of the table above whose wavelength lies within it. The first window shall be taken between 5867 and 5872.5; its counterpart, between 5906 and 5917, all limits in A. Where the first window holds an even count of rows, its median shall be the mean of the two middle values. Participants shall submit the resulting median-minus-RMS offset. 1.8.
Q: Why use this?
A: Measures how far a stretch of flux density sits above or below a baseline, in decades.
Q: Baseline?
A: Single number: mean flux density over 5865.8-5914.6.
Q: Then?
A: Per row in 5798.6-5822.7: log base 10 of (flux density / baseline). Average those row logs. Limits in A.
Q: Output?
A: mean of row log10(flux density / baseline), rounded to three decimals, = 0.040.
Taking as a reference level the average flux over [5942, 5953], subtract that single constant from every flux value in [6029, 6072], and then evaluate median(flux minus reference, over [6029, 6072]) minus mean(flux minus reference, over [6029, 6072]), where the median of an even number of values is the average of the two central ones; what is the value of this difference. 0.23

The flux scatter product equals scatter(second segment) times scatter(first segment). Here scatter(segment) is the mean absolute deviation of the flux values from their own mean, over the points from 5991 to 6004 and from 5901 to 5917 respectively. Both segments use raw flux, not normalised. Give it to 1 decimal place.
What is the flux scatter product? 1.8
